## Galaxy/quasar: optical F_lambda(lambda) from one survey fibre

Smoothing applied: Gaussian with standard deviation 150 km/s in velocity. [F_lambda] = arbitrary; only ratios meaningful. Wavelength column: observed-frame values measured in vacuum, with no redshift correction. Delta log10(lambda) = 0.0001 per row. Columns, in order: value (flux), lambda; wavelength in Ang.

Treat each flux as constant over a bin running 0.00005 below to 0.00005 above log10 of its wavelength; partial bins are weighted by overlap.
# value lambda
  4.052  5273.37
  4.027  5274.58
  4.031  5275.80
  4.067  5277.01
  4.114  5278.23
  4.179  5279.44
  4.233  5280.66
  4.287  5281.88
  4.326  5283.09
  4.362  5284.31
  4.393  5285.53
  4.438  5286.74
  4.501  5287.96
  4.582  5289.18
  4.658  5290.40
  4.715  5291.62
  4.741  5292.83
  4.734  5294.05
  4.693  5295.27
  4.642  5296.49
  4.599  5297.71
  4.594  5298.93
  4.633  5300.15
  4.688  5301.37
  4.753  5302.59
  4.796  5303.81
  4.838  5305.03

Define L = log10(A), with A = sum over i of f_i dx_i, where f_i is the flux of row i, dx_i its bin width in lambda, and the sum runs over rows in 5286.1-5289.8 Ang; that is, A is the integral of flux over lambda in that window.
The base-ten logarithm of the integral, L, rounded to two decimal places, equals 1.22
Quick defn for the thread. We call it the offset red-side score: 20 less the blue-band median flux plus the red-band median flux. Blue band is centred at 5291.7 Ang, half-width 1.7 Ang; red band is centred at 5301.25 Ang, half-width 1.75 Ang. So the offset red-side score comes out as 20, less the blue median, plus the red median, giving 20.0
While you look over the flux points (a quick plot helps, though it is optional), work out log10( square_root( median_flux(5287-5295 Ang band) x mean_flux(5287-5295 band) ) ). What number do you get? 0.669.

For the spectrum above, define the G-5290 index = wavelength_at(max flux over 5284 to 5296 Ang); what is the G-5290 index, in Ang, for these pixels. 5292.83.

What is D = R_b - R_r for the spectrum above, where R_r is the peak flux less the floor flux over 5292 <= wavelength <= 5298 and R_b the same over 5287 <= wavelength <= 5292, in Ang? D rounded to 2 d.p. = 0.07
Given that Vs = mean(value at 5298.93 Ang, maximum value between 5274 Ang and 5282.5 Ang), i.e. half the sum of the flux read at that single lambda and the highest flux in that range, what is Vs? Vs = 4.44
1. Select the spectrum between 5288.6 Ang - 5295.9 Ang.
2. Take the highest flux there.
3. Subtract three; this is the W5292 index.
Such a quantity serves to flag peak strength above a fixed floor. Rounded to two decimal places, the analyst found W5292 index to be 1.74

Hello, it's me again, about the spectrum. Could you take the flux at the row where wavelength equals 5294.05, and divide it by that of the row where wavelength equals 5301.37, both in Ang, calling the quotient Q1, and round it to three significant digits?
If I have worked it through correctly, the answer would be 1.01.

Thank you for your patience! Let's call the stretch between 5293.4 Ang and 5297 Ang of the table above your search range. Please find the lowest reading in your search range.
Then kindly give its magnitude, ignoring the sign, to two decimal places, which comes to 4.64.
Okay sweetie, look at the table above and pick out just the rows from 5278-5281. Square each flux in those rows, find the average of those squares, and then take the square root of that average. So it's 4.18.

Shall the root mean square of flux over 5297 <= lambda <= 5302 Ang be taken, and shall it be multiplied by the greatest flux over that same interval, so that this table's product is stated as 21.7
